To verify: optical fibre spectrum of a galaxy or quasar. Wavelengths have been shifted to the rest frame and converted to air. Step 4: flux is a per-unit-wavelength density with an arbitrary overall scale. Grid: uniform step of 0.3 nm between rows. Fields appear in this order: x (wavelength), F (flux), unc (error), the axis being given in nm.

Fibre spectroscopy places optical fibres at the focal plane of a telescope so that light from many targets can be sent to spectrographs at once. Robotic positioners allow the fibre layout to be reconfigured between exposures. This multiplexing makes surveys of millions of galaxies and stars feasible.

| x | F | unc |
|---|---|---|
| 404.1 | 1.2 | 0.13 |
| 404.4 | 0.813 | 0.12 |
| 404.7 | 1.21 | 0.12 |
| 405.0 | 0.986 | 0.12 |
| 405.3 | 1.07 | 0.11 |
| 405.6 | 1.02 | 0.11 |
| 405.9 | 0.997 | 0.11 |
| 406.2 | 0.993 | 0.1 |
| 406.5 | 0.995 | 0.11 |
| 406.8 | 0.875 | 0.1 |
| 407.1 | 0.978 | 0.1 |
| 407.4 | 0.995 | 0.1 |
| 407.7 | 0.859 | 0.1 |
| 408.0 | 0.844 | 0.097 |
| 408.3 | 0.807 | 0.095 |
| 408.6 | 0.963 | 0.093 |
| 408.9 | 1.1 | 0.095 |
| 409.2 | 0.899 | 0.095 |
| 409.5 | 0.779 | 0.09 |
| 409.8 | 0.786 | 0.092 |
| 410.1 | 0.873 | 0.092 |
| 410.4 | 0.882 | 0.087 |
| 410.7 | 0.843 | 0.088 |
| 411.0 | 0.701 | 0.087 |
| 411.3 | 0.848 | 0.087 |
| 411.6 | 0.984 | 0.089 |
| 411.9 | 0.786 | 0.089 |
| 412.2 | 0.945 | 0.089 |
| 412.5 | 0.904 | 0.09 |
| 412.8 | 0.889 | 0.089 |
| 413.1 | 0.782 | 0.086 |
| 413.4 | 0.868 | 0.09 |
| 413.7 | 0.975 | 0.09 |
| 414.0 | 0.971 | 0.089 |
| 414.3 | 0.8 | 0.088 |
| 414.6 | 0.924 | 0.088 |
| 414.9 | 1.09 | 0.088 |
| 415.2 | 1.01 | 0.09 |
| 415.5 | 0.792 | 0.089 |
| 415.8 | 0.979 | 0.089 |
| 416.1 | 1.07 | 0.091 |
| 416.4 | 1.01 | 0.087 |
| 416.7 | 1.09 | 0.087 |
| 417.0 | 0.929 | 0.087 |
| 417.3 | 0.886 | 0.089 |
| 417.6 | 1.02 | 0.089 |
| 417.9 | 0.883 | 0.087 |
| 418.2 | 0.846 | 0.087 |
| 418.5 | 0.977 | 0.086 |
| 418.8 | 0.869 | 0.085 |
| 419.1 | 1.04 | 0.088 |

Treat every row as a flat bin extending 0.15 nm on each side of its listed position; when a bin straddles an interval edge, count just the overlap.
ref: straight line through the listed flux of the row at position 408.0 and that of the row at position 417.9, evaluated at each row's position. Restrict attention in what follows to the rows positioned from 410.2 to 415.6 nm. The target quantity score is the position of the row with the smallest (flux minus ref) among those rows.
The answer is 411.0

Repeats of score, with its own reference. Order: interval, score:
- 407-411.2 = 411.0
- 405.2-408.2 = 408.0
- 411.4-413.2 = 413.1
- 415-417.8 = 415.5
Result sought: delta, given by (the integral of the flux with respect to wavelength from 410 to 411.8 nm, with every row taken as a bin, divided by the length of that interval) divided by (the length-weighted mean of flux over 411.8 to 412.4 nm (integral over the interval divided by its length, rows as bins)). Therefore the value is 0.97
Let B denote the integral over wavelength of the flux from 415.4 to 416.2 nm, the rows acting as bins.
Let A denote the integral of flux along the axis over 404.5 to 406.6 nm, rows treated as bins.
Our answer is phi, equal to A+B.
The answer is 2.9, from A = 2.17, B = 0.76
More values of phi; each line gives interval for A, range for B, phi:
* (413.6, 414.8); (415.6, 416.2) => 1.7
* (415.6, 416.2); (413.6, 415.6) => 2.5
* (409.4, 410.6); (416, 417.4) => 2.4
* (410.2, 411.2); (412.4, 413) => 1.3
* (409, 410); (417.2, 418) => 1.6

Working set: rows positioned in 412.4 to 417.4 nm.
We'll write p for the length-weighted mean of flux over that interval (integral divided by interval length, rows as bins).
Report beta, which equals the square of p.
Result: 0.88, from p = 0.940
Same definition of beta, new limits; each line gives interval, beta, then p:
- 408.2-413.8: 0.76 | 0.874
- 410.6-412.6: 0.74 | 0.858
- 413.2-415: 0.86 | 0.929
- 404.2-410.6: 0.88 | 0.941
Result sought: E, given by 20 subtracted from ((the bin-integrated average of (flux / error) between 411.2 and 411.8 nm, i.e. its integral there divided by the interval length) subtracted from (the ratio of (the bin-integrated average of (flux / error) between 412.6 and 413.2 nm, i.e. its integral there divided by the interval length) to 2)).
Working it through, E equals -25.5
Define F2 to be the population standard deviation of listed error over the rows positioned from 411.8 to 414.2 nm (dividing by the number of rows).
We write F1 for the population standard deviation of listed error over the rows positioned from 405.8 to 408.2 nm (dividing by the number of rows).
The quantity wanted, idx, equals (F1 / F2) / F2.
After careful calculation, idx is 3099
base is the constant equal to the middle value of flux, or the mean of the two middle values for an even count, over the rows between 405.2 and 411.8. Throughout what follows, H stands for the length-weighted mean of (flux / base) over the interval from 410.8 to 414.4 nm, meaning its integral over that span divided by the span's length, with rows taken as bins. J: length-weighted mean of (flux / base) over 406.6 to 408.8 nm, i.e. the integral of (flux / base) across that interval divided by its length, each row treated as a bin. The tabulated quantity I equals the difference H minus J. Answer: -0.04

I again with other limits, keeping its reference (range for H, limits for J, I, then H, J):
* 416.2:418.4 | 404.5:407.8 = -0.05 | 1.07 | 1.12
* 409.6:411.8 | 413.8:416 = -0.11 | 0.95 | 1.06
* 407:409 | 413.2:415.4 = -0.01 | 1.04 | 1.06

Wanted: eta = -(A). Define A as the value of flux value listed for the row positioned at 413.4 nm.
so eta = -0.87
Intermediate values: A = 0.868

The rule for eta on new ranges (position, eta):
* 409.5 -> -0.78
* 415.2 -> -1.01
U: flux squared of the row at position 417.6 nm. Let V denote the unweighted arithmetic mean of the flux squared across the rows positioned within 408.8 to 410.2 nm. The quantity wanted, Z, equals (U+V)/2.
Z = 0.92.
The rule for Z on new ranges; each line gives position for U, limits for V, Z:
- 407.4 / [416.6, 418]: 0.96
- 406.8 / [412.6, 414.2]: 0.79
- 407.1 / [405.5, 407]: 0.96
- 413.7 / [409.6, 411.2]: 0.81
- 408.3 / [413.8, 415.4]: 0.79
